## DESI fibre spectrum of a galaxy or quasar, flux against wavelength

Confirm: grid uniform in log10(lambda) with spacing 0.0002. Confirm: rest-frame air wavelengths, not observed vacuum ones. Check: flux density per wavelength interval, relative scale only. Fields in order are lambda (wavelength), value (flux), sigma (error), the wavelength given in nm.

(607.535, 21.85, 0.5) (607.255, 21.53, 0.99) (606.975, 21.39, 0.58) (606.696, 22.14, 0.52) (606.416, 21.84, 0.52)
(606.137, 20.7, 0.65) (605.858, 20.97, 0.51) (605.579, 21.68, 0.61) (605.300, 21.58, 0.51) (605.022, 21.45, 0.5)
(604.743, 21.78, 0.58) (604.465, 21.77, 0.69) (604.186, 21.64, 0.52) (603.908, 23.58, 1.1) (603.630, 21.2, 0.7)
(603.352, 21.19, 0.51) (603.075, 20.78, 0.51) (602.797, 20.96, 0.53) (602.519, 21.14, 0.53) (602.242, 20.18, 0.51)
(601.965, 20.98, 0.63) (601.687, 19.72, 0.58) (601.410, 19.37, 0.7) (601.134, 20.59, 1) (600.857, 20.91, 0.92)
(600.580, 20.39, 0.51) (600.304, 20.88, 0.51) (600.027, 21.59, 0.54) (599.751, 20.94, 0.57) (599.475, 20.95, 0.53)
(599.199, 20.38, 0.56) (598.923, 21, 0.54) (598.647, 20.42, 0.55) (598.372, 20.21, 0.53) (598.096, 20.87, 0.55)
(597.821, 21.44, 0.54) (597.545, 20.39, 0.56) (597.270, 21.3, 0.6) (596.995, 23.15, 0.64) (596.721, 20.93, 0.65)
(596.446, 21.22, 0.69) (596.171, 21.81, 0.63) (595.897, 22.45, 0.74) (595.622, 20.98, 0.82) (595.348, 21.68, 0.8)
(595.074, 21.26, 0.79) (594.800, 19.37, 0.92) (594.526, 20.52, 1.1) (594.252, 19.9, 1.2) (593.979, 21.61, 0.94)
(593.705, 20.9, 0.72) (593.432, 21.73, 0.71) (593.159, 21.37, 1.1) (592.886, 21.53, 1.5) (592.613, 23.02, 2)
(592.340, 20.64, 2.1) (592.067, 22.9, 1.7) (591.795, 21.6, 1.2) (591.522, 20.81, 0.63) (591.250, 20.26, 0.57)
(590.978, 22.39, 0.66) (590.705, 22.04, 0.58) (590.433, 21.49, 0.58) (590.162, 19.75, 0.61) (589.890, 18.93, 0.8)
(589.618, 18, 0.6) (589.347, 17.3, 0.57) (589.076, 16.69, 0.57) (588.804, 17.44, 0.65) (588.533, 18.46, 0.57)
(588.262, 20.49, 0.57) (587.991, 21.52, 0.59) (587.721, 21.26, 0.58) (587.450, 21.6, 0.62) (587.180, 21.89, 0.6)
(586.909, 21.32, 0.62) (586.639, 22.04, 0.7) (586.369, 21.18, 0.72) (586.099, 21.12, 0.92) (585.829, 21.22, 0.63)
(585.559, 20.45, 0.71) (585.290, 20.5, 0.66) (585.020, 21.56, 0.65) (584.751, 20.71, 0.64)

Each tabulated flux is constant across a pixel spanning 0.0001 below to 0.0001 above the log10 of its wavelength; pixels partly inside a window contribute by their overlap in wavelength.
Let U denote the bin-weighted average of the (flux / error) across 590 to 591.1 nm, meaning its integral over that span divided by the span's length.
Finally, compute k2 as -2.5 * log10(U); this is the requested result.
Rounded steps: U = 35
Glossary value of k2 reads -3.86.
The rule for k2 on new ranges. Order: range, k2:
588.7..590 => -3.62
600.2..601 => -3.83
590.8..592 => -3.67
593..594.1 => -3.51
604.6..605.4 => -4.03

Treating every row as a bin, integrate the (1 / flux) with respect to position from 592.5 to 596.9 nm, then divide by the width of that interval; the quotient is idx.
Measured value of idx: 0.0471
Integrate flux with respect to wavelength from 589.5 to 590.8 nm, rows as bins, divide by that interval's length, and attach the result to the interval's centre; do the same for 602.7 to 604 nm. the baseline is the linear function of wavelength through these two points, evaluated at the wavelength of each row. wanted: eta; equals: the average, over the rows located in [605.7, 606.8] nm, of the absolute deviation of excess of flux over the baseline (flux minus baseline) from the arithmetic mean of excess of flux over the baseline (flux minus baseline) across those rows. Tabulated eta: 0.5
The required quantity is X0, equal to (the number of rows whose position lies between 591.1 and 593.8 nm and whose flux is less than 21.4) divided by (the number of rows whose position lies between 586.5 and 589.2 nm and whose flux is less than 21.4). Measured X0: 0.8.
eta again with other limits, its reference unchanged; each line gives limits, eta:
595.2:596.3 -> 0.4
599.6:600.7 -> 0.3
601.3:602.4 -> 0.5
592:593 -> 1.0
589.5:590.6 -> 1.0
